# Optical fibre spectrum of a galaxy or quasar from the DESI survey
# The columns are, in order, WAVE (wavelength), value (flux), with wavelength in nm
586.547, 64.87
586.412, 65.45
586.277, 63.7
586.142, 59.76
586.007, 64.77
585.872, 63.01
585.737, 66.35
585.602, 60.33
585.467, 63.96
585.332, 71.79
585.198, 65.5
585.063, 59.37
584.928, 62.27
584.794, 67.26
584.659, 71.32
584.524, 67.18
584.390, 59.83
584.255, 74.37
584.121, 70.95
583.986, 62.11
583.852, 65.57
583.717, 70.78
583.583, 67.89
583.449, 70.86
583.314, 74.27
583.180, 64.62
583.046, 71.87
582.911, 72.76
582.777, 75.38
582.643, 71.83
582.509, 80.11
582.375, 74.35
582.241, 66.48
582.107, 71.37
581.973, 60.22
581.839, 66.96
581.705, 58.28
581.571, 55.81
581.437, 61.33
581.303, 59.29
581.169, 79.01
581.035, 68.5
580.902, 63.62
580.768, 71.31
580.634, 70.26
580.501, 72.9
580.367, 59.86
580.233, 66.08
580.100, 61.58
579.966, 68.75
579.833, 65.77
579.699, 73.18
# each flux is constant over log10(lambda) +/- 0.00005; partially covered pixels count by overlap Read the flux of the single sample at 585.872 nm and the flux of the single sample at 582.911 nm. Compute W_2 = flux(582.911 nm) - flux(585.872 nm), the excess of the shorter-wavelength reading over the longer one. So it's 10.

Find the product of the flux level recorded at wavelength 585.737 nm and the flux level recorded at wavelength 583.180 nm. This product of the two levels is 4288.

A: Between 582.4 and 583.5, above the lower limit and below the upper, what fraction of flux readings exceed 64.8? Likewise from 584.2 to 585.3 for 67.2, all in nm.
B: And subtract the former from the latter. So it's -0.50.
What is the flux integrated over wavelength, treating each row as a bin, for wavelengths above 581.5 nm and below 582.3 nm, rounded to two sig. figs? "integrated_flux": 51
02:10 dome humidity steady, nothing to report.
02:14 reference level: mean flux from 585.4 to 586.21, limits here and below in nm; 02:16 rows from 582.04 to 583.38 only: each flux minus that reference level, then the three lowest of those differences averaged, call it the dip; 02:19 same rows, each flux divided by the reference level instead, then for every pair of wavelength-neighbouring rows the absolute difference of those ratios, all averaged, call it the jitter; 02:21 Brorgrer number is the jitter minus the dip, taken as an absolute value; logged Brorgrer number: 4.4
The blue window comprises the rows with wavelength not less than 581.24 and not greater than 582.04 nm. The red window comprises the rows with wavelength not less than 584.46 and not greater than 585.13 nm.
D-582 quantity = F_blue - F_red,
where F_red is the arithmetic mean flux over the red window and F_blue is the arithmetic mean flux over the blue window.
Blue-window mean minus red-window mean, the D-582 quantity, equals -5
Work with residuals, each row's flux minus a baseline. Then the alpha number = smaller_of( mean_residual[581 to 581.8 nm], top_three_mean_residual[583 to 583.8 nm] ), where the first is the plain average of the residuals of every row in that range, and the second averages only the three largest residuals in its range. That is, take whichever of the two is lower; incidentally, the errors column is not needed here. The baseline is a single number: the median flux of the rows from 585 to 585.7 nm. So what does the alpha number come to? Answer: -0.3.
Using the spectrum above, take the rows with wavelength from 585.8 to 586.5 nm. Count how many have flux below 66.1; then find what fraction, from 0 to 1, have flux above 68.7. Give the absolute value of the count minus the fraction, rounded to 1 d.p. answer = 5.0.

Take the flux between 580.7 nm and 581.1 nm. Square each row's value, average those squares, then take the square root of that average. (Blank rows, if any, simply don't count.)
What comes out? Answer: 67.9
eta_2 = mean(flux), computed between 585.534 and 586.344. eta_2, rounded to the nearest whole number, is 63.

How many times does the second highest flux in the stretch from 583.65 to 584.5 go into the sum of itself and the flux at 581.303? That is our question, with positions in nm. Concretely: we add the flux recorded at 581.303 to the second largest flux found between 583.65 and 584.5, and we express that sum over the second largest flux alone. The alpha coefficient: 1.84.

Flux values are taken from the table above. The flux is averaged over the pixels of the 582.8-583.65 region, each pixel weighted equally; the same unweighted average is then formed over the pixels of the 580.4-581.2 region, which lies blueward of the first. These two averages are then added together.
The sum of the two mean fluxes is 141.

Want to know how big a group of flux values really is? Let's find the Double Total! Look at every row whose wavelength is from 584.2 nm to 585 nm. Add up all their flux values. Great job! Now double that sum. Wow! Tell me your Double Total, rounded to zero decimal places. 804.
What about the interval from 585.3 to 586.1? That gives 780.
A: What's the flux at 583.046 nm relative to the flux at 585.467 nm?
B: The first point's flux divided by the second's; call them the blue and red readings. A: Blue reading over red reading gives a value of 1.12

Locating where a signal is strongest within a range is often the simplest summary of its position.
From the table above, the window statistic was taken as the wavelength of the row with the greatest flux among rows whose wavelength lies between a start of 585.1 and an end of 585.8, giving 585.332 nm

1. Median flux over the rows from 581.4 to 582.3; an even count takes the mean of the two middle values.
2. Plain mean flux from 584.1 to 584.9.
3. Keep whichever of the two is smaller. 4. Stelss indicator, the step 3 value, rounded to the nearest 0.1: 61.3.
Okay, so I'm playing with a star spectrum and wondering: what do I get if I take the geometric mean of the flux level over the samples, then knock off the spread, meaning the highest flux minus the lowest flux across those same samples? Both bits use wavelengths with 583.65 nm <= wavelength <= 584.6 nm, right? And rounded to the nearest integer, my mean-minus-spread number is 53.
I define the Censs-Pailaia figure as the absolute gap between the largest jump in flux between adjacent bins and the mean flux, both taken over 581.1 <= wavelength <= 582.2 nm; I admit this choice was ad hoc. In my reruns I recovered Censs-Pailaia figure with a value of 44.3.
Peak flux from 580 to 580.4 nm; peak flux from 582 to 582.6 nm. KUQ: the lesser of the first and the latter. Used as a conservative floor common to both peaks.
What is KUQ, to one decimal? 66.1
